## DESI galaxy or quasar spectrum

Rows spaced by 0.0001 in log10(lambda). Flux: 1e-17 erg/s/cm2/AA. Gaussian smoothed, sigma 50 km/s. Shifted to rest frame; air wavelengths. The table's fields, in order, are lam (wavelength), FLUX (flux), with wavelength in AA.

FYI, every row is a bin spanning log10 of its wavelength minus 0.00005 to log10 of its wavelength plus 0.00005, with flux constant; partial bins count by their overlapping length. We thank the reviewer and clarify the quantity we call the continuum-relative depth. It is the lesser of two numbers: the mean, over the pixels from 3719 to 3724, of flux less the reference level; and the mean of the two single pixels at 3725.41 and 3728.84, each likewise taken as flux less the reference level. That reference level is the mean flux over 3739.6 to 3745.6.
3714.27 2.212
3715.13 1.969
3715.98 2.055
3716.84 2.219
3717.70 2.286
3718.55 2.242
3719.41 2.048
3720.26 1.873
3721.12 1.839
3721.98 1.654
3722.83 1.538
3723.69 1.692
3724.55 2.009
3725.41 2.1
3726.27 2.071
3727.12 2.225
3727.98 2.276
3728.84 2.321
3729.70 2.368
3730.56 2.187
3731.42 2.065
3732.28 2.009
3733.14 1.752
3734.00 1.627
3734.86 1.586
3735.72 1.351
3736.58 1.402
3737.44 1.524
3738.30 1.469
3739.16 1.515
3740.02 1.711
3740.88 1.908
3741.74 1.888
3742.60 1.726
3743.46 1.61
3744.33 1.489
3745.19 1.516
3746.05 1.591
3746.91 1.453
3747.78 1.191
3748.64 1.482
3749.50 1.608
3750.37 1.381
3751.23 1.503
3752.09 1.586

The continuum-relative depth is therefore 0.1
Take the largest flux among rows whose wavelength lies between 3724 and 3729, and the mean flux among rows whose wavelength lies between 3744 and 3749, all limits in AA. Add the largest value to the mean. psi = 3.77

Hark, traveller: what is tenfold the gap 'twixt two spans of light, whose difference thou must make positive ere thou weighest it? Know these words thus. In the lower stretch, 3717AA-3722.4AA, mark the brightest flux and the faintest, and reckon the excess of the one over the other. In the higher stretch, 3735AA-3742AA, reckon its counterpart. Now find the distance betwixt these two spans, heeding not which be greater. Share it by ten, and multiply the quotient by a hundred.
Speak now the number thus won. 0.75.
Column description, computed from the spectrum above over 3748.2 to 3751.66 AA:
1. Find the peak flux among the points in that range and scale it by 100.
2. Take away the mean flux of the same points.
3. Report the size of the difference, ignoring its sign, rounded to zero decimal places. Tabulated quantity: 159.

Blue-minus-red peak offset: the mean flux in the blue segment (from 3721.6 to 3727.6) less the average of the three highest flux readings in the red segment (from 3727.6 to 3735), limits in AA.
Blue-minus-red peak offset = -0.42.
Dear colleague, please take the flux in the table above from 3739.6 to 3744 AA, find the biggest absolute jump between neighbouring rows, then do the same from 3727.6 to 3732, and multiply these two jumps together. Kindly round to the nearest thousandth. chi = 0.036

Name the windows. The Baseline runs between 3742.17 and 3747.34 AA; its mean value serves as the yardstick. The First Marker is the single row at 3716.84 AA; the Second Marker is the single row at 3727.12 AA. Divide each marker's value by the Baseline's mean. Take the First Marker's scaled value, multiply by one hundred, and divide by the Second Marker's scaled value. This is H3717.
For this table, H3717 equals 100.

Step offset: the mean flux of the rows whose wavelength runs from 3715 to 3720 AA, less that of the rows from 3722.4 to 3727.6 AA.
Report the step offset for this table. 0.20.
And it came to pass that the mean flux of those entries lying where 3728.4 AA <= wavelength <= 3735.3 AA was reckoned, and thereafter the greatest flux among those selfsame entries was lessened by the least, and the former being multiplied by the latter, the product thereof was 1.6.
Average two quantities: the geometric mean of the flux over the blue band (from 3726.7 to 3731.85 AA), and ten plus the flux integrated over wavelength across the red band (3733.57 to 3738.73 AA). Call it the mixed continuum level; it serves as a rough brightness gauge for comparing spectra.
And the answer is 10.0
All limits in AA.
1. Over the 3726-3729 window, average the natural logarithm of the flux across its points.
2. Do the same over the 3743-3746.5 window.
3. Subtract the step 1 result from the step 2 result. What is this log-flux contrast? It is -0.36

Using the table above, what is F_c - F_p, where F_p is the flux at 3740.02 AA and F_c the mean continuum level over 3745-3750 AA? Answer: -0.24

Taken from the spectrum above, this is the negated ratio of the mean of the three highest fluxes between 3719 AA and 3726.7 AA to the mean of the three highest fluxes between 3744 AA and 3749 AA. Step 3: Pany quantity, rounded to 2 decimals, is -1.35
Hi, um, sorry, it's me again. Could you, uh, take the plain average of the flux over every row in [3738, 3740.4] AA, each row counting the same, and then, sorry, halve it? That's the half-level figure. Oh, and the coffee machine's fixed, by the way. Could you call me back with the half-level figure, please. 0.8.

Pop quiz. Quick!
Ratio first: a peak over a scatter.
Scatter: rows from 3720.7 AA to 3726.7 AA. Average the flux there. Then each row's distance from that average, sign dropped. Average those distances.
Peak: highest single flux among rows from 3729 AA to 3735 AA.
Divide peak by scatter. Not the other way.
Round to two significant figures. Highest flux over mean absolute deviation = 13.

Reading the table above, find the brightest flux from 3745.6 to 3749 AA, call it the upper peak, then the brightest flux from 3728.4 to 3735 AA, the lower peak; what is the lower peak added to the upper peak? 3.96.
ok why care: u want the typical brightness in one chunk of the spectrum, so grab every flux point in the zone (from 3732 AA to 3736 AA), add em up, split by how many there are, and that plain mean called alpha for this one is 1.7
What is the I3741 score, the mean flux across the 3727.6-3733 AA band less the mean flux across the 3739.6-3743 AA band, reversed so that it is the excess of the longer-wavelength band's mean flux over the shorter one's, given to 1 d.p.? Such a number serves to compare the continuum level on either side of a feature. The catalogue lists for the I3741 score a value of -0.4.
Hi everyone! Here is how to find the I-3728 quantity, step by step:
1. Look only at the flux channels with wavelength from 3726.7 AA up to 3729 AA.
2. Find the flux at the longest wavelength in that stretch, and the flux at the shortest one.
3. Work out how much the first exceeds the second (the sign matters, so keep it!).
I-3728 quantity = 0.10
